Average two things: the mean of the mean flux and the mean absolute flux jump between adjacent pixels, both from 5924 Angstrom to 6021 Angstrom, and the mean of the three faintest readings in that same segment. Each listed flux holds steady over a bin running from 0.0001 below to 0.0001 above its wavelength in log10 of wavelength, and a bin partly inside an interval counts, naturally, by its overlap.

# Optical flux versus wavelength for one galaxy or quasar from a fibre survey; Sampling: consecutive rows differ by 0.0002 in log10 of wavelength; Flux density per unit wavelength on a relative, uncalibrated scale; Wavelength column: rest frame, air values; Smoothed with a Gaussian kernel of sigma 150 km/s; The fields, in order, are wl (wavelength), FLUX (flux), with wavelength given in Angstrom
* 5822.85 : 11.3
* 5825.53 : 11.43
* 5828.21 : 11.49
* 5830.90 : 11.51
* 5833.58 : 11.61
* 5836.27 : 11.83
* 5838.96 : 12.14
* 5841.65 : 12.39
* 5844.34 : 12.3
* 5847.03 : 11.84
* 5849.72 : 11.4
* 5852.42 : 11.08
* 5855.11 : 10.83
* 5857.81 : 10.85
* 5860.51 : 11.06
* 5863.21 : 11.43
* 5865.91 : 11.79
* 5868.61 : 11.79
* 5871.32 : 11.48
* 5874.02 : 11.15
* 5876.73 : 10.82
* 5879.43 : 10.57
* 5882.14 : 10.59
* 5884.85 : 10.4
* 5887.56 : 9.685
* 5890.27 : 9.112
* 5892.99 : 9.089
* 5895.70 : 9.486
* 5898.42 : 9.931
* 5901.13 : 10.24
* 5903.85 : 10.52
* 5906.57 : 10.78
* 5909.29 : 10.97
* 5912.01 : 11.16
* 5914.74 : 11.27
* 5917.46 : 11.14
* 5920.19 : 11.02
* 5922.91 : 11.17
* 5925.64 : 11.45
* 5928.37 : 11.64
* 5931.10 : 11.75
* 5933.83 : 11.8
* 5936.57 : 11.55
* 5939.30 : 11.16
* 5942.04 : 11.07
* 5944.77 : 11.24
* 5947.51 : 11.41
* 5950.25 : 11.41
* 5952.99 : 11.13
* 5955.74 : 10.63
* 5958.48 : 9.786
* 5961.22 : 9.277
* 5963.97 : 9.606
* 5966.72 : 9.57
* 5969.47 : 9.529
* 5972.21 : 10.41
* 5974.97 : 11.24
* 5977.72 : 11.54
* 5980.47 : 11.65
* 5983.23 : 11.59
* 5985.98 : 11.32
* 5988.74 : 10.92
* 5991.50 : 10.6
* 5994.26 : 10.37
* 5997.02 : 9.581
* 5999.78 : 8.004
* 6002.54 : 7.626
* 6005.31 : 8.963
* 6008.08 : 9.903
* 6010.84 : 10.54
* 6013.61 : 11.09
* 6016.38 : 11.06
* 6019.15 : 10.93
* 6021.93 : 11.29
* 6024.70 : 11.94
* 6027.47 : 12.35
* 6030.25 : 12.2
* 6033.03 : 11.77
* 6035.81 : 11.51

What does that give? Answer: 6.85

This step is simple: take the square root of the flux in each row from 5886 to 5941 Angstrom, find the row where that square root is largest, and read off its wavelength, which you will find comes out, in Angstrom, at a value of 5933.83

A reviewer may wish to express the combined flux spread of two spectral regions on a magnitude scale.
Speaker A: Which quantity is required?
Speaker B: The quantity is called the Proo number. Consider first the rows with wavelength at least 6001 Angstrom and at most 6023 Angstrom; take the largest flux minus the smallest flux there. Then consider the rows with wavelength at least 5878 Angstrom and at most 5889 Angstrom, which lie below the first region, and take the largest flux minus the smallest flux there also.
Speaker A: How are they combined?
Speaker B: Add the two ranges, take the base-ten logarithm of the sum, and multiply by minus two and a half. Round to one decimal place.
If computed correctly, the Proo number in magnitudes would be -1.6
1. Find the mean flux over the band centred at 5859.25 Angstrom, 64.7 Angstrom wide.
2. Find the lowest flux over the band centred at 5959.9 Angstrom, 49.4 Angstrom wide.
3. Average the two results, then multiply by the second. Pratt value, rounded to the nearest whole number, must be 95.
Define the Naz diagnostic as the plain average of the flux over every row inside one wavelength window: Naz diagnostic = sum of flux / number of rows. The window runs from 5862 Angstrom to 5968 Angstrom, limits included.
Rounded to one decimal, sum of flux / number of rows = 10.8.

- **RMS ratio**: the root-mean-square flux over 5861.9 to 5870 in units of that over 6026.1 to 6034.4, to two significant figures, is 0.96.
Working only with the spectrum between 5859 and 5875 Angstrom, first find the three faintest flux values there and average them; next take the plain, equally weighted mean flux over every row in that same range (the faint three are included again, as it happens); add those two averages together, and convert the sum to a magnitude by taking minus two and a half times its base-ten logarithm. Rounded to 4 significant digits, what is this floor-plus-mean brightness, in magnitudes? -3.388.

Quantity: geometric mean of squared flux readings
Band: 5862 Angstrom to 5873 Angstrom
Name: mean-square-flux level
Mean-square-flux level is 135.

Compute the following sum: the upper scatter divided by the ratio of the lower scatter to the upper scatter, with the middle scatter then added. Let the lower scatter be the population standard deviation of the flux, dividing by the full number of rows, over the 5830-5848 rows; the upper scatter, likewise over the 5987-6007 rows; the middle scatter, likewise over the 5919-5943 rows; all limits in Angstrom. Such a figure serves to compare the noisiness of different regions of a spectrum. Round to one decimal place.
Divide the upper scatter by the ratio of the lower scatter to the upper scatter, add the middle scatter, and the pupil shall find 4.8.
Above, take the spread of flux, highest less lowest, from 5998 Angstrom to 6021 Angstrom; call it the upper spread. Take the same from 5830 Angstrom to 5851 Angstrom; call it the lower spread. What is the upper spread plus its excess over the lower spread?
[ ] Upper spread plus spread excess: 5.9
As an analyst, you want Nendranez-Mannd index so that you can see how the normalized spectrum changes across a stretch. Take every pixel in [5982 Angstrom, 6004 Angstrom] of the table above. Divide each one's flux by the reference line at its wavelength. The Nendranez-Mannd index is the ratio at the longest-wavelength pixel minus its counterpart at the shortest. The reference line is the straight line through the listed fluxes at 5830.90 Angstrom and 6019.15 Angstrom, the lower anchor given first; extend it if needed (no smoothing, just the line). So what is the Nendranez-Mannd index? -0.36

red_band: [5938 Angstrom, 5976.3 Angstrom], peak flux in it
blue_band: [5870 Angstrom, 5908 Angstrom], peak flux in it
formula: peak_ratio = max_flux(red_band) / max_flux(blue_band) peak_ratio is 0.99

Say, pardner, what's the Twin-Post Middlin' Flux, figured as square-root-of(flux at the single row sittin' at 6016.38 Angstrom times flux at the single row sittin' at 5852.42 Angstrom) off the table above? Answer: 11.1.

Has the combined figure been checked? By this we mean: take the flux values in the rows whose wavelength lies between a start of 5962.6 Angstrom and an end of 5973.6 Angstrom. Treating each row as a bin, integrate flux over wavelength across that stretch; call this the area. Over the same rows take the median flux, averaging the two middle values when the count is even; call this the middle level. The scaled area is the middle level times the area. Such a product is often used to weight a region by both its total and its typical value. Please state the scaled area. 1031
